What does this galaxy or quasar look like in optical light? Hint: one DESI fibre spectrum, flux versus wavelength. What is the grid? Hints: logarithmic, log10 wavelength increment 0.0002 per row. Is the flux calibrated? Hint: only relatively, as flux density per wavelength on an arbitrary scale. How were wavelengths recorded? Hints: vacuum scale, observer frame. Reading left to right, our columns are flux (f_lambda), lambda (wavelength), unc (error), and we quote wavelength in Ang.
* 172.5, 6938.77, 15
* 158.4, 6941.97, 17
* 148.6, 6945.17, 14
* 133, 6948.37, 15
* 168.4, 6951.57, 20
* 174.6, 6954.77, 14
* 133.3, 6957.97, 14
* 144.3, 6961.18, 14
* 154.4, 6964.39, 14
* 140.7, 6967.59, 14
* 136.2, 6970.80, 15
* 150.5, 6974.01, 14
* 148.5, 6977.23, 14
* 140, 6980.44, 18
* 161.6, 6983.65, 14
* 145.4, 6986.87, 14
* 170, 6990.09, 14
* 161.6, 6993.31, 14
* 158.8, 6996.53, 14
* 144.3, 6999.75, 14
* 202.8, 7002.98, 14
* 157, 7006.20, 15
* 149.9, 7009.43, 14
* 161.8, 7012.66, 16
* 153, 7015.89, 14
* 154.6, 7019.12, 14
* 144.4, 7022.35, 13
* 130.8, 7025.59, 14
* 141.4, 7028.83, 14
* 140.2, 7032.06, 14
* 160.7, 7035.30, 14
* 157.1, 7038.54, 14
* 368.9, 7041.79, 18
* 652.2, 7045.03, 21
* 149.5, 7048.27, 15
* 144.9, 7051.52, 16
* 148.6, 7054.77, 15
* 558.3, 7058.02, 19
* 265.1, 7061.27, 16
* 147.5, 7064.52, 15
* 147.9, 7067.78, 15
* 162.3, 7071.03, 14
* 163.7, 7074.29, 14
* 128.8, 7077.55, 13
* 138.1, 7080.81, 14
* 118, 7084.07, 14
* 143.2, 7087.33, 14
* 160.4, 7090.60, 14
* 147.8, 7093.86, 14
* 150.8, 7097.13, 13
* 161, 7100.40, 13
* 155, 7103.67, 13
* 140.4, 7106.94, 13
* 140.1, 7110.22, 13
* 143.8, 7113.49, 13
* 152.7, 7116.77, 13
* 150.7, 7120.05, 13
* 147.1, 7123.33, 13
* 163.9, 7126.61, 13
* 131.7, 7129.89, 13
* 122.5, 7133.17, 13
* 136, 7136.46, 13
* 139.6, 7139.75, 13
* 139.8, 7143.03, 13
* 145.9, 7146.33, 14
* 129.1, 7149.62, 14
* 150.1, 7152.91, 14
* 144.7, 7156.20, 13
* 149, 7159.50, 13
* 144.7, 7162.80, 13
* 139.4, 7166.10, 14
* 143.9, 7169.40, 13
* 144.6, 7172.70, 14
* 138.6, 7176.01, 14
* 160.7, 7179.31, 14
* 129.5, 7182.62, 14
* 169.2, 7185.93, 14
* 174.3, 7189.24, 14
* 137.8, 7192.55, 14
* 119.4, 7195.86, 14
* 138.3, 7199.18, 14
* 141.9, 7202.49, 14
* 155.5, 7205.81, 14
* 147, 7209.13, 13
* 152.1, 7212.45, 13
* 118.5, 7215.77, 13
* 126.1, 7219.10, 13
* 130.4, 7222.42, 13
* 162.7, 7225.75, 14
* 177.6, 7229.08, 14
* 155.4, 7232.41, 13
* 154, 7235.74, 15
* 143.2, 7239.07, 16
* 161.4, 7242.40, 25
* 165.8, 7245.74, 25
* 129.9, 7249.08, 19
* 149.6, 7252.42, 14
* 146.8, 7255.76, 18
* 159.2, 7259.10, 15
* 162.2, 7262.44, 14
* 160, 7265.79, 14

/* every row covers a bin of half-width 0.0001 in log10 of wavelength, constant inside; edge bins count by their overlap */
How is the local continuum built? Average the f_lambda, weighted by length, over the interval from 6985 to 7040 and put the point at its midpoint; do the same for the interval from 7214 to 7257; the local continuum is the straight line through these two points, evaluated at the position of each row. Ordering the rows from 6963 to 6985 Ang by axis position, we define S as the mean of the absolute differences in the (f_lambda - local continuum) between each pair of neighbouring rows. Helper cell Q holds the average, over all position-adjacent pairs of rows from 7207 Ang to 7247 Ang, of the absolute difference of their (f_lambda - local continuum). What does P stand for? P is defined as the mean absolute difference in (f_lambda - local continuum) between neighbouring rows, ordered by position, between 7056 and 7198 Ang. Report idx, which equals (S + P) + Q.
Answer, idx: 46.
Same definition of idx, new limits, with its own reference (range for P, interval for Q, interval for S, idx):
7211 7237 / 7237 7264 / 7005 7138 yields 85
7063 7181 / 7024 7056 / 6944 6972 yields 143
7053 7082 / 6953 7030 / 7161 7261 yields 141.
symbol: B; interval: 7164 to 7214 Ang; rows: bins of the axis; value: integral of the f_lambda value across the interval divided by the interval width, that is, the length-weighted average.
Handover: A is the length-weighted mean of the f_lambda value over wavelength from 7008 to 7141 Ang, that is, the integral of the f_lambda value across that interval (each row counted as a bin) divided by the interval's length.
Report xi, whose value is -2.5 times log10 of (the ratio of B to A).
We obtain 0.21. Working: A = 177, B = 146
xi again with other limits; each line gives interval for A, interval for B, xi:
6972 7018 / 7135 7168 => 0.11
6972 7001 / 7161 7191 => 0.03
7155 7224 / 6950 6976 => -0.05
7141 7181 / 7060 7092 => -0.09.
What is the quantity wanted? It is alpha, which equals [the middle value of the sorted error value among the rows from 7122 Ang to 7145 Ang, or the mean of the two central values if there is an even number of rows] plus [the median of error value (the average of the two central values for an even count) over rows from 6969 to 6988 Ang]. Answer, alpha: 27.0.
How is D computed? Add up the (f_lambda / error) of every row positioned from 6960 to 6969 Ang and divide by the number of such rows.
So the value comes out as 10.5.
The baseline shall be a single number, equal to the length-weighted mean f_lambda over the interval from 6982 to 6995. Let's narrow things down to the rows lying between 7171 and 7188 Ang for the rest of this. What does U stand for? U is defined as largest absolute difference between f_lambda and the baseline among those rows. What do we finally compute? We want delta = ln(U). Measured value 3.4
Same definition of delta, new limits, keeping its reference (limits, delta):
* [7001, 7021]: 3.8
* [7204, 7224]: 3.7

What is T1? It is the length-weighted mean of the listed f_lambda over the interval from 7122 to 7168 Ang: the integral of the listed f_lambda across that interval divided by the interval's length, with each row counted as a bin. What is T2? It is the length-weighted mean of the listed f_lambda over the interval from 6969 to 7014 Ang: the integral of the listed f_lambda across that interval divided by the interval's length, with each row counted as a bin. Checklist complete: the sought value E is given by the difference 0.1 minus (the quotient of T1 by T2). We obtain -0.81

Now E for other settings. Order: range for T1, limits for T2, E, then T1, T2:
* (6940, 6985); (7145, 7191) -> -0.91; 150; 147.4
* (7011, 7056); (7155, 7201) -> -1.28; 201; 145.3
